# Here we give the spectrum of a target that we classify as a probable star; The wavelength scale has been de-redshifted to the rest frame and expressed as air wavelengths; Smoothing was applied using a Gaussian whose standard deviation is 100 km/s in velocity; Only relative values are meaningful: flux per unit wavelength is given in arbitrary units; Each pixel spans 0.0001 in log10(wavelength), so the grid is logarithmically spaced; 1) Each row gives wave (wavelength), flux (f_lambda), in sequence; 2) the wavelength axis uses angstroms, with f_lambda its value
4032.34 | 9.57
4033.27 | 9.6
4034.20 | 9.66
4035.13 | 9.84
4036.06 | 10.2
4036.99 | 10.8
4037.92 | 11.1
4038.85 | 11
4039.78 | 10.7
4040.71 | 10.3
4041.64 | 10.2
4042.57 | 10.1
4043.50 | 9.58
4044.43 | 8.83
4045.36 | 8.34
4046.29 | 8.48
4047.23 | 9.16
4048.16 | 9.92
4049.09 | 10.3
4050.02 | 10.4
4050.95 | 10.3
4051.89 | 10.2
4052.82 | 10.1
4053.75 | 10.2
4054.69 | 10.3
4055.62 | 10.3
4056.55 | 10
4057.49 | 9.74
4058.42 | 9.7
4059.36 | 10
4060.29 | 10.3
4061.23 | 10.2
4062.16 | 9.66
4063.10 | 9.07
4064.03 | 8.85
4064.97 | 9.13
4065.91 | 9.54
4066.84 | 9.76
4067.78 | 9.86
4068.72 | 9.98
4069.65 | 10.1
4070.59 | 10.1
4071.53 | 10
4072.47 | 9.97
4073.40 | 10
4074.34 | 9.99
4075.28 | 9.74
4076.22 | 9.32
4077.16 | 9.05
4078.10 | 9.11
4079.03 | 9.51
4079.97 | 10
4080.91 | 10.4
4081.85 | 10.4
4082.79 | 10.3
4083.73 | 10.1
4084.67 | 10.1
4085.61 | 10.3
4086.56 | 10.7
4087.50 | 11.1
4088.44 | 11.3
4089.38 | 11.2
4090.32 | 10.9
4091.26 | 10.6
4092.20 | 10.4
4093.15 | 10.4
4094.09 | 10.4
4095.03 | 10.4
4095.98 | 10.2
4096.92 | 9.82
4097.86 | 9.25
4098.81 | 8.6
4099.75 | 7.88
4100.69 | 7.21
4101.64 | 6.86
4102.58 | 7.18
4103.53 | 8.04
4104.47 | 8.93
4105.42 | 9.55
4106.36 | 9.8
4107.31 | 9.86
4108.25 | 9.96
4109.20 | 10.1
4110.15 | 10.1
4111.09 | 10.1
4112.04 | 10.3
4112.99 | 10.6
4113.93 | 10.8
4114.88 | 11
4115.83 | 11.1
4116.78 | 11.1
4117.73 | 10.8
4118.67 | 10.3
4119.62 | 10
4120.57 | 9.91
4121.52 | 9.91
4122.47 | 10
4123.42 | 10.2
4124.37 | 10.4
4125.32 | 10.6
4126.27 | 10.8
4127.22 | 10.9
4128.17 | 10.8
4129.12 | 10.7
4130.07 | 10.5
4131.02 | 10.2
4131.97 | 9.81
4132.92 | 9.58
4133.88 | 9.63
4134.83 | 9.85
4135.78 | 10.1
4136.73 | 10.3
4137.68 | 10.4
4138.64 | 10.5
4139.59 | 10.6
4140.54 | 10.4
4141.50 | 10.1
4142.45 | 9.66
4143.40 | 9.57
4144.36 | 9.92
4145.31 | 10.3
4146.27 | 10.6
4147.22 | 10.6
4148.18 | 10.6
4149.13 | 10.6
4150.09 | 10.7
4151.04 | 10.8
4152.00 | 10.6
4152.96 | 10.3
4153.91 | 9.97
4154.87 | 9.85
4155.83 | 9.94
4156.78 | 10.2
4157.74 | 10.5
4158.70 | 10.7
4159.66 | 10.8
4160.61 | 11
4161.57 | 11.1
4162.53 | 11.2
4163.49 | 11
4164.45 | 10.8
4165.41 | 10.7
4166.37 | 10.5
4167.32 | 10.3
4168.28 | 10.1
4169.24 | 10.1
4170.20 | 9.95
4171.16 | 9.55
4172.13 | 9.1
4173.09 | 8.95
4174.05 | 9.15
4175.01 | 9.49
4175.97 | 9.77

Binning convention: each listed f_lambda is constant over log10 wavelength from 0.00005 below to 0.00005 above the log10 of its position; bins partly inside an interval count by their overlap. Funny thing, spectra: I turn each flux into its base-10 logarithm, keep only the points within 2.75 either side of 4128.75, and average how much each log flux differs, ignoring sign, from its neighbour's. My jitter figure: 0.0066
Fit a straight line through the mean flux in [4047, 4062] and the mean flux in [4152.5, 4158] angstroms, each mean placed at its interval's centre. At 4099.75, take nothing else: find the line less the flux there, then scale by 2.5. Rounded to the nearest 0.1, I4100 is 5.5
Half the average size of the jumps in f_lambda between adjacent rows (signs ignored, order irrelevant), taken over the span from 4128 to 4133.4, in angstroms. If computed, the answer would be 0.12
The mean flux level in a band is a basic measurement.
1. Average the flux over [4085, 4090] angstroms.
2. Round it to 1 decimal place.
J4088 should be 10.9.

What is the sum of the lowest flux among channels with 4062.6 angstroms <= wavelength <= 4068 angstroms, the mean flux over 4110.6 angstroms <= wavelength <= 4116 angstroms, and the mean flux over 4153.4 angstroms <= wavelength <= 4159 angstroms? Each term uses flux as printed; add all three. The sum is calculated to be 29.7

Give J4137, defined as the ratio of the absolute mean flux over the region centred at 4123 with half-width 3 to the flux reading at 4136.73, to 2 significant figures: 0.99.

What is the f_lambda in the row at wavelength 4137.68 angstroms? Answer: 10.4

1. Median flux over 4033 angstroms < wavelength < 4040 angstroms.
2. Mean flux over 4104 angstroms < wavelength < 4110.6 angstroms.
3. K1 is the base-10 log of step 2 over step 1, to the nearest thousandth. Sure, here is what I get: -0.030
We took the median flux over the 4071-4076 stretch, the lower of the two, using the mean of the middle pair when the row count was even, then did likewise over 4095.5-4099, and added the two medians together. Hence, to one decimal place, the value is 19.5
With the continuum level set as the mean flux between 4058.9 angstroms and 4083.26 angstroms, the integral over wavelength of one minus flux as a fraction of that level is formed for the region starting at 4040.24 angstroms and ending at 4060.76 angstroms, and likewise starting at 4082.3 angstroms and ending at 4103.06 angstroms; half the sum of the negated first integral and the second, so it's 0.08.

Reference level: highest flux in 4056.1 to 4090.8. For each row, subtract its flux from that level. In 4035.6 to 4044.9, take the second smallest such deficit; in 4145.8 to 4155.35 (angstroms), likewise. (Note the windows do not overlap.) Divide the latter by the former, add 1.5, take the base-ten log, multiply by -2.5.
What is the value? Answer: -1.4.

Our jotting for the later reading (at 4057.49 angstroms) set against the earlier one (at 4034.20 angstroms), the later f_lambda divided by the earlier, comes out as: 1.01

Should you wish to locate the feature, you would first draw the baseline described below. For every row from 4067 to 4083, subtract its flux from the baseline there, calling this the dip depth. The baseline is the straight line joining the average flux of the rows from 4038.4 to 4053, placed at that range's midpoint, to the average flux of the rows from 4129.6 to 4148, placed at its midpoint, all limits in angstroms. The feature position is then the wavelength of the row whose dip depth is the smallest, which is 4080.91 angstroms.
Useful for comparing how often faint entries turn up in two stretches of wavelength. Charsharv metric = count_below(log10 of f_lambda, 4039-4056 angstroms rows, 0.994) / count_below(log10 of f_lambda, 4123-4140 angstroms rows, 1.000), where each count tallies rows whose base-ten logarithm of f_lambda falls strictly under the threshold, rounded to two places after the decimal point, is 1.25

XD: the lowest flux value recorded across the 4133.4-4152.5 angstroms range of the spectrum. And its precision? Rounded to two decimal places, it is 9.57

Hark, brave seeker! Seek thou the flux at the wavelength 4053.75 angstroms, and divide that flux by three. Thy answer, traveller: 3.40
